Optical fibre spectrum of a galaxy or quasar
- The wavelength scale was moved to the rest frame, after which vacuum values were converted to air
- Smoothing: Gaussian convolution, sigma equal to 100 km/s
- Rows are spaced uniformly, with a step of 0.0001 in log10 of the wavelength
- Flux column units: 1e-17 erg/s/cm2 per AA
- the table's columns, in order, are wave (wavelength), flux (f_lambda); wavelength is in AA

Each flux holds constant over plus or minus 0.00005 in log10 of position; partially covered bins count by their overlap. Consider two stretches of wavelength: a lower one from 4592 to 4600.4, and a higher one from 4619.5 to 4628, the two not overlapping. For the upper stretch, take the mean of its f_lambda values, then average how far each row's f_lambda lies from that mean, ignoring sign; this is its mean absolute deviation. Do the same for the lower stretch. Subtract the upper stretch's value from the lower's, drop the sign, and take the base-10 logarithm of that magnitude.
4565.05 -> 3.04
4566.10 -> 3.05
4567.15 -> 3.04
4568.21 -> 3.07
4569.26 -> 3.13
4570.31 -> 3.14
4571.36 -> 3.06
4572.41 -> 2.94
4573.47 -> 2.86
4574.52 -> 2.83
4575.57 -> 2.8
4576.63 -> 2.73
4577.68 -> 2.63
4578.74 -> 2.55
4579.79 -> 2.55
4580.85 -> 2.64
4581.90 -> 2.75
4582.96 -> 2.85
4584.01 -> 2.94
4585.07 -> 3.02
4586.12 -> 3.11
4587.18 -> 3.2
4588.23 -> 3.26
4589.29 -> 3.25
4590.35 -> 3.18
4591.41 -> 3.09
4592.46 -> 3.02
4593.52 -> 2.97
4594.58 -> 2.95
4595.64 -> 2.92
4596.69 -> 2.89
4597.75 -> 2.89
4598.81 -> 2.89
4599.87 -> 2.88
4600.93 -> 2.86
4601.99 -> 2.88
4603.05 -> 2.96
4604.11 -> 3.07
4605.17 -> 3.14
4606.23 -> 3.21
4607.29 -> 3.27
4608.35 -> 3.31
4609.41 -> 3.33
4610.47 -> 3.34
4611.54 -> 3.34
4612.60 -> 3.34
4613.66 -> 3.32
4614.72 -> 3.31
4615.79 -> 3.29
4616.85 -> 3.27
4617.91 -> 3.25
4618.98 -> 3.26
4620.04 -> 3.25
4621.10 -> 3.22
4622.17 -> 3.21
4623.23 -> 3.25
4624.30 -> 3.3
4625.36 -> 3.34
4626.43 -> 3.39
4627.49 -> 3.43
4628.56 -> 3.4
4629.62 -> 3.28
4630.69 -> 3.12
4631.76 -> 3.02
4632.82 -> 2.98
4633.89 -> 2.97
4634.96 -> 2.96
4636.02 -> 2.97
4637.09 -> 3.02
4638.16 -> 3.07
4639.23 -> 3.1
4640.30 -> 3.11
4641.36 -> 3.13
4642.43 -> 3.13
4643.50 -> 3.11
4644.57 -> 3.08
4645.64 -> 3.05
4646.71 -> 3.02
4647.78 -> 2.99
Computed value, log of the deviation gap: -1.6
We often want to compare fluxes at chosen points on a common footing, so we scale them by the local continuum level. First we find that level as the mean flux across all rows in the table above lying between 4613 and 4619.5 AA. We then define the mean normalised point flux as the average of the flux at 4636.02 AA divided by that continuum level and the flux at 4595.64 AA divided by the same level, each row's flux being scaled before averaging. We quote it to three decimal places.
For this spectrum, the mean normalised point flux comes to 0.897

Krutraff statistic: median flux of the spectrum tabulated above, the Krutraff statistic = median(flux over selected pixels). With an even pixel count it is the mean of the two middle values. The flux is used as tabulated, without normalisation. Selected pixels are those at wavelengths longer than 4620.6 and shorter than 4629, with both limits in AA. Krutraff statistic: 3.32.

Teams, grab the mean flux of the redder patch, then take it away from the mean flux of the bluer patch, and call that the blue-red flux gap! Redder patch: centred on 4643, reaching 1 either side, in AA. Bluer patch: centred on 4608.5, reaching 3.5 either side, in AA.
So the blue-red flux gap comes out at 0.16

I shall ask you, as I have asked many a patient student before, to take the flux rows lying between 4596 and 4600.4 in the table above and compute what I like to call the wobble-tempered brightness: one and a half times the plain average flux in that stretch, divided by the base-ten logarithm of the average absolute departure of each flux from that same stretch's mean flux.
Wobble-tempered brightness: -1.8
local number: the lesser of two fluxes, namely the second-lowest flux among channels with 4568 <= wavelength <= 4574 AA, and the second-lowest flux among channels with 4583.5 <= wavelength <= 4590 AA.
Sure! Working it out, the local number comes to 2.94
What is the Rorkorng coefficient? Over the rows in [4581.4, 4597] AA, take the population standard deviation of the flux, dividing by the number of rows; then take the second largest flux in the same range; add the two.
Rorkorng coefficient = 3.40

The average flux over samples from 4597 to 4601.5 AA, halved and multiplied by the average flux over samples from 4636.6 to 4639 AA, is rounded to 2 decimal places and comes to 4.38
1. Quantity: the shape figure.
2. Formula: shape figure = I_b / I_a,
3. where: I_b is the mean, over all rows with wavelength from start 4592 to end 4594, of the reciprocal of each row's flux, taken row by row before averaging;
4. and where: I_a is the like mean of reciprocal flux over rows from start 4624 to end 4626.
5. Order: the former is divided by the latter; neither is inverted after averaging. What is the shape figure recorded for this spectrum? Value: 1.11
